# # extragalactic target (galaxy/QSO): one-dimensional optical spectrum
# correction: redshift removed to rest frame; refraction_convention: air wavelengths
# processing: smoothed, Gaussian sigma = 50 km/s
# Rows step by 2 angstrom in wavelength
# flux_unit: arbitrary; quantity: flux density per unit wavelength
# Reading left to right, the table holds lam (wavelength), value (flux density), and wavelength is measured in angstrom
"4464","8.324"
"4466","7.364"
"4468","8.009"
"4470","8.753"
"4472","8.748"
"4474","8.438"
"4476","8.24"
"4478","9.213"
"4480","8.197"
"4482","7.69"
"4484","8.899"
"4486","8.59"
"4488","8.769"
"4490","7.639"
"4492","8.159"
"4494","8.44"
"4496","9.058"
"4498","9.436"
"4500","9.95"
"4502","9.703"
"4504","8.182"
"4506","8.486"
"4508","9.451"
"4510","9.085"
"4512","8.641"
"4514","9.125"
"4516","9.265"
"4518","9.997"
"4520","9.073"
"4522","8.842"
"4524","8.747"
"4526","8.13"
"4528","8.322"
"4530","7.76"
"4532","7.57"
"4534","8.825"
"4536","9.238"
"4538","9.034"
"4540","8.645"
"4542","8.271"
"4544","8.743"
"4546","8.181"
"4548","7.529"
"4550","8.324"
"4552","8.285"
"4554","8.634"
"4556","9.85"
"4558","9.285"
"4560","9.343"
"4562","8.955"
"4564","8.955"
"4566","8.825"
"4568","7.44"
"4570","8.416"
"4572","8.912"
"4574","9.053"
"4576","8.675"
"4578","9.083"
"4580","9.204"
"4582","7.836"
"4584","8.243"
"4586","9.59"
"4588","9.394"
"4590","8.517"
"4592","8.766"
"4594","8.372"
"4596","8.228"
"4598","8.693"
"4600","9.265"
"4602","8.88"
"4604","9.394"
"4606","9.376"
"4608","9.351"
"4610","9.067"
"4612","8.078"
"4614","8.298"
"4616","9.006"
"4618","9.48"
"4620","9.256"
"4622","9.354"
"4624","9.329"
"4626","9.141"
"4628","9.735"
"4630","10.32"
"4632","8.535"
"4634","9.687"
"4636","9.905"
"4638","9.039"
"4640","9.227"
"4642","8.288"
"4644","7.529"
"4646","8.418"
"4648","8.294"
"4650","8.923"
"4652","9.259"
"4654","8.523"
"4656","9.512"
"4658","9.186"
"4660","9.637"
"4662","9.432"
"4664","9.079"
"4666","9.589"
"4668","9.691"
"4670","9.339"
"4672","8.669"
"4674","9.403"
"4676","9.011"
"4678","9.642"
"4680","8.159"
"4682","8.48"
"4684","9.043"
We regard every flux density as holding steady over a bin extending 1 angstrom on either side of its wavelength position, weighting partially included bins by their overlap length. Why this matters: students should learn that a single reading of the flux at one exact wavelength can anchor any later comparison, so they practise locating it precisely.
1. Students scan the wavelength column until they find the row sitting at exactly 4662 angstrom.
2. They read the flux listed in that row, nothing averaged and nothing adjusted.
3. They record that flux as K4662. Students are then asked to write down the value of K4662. 9.432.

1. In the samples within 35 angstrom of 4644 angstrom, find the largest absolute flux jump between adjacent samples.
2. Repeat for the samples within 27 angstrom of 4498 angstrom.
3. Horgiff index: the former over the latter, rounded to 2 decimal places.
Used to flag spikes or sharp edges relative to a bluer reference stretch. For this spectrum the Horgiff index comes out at 1.17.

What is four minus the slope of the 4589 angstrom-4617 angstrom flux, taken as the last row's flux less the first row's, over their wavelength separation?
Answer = 3.98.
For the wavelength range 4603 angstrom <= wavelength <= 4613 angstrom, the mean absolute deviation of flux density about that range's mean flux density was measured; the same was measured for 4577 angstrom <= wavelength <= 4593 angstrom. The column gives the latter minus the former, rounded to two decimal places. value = 0.10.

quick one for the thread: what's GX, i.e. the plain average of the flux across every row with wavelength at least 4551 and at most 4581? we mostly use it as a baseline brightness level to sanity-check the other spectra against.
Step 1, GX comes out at 8.86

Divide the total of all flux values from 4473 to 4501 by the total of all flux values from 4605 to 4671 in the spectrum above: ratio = 0.4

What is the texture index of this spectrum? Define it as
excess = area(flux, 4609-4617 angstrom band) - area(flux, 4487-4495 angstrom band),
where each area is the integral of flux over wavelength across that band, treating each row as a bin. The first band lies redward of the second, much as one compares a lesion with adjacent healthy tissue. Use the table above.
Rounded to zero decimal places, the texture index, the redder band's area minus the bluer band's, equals 3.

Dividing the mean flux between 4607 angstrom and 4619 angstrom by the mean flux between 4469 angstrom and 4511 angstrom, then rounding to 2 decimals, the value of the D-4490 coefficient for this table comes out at 1.02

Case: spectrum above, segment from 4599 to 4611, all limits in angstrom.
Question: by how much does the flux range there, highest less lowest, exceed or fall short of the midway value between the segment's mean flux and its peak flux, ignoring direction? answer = 8.79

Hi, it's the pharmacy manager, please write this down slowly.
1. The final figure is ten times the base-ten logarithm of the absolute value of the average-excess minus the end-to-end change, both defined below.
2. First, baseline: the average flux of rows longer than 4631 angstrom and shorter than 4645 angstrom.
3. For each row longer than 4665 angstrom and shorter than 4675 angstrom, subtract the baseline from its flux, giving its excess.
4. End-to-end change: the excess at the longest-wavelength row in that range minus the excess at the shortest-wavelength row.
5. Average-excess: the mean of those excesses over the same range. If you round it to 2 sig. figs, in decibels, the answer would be -2.0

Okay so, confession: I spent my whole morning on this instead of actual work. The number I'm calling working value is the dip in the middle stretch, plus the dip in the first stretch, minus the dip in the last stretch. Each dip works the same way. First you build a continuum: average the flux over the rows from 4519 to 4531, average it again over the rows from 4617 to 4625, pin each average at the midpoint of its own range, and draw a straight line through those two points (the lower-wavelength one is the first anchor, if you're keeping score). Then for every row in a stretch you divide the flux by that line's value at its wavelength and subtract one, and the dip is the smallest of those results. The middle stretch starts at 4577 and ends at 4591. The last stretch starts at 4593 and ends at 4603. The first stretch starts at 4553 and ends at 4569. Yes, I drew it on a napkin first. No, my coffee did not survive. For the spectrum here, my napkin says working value -0.19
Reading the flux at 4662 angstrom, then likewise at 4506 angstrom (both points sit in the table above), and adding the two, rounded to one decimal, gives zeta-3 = 17.9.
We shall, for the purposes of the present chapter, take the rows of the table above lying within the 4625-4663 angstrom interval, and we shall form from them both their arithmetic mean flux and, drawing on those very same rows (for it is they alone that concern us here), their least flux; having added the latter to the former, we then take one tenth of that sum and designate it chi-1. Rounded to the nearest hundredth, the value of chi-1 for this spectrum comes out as 1.66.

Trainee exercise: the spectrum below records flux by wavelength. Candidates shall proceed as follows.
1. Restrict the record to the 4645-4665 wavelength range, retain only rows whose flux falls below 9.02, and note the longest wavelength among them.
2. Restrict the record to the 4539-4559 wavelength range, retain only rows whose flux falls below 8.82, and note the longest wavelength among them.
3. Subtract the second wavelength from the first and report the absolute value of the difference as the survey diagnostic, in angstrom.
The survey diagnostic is 100 angstrom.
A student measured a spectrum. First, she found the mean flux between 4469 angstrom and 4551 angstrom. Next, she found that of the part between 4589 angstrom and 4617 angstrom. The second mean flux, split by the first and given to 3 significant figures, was 1.02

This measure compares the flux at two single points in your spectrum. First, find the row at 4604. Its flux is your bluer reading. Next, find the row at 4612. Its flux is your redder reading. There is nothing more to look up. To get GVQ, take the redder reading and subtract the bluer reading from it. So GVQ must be -1.3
